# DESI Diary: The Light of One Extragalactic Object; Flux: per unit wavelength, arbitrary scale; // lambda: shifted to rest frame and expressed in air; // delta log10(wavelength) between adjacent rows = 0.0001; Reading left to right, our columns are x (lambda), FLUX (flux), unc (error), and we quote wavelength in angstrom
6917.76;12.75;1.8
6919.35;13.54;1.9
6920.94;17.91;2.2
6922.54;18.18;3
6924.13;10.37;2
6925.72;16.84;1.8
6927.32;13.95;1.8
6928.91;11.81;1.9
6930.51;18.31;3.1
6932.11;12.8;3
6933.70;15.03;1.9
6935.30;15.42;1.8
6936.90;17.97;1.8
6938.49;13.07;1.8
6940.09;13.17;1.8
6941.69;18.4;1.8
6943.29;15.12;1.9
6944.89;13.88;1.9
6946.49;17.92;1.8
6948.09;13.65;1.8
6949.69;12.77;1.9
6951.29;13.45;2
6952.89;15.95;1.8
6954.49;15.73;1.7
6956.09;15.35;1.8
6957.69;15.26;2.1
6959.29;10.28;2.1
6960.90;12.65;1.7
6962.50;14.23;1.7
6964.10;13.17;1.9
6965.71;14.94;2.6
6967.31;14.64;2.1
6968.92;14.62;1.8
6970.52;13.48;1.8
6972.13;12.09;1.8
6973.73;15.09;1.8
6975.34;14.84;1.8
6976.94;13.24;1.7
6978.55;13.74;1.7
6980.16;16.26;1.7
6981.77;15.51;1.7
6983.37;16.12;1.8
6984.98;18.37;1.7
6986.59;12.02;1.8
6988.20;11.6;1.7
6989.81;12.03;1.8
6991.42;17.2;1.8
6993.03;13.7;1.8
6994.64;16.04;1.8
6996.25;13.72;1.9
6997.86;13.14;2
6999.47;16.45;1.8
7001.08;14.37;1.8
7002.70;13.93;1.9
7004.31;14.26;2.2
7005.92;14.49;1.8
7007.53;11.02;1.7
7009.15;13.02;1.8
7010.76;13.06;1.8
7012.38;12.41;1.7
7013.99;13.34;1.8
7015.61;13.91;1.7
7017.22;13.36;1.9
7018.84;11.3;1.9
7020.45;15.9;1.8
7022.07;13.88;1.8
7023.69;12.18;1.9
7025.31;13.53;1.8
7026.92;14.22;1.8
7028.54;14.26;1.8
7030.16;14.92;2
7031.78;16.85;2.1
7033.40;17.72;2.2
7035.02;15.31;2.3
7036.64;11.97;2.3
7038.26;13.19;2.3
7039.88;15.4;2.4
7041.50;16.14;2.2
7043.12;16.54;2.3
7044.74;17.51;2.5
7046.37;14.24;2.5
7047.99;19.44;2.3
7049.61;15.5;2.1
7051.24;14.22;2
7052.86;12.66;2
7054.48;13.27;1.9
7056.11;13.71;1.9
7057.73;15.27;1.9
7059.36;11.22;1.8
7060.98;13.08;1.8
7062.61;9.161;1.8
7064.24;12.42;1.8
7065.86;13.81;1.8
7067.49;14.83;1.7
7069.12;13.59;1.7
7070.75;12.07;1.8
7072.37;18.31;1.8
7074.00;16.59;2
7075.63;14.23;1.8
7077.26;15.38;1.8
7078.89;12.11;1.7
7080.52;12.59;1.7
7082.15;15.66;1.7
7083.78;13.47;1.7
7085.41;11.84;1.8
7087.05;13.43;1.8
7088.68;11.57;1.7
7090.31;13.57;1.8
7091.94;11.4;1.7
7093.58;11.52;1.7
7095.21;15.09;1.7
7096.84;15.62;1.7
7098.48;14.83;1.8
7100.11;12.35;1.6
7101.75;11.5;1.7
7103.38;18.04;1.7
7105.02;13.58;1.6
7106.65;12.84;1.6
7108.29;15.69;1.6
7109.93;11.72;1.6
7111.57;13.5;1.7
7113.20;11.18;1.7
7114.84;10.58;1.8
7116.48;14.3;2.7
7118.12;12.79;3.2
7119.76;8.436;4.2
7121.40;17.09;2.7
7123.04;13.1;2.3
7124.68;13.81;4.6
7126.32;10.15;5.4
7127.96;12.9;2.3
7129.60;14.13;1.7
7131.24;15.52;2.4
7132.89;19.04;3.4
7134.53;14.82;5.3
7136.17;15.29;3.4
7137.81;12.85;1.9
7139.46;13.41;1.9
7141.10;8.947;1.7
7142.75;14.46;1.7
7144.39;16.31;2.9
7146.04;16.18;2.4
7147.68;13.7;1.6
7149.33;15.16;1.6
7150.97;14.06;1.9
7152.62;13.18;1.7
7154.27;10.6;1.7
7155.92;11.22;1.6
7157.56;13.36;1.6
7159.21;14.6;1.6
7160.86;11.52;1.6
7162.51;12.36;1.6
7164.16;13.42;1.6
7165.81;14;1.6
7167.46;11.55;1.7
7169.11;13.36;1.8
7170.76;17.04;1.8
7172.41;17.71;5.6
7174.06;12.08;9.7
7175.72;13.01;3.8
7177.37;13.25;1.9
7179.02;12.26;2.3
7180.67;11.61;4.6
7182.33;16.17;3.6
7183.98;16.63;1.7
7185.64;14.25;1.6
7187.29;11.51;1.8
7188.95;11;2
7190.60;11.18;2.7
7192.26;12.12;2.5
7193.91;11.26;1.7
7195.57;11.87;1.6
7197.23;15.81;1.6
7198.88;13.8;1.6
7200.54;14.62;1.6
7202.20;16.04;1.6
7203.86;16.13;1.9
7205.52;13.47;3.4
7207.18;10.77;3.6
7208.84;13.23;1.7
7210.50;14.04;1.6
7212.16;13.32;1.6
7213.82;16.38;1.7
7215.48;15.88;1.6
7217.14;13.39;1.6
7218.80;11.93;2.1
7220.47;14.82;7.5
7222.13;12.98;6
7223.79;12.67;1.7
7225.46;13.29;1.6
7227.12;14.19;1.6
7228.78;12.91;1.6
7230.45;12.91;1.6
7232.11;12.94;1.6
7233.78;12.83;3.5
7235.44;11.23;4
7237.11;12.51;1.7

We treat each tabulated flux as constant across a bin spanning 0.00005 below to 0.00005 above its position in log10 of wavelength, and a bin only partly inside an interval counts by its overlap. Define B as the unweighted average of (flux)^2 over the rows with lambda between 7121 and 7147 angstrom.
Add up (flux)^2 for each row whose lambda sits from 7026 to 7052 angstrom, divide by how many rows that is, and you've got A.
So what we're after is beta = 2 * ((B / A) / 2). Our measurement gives 0.86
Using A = 242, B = 209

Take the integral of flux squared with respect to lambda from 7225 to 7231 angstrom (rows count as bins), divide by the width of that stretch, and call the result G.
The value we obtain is 179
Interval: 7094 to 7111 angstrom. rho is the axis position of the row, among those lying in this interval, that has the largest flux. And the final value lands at 7103.38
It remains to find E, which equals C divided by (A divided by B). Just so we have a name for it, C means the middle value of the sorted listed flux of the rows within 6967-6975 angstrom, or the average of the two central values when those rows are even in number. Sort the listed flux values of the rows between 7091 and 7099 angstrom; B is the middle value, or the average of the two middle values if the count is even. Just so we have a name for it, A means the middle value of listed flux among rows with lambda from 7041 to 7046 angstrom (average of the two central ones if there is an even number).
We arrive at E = 13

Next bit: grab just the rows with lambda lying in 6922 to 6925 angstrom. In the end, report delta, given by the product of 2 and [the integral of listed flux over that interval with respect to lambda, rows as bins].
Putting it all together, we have 84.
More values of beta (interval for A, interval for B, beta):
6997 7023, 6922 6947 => 1.26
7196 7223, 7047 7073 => 0.98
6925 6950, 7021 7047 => 0.97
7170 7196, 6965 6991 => 1.14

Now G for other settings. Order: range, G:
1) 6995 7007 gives 207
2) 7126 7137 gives 223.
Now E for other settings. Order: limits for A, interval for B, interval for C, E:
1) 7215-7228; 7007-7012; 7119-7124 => 13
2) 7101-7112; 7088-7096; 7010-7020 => 11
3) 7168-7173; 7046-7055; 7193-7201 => 12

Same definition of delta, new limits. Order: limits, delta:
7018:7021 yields 80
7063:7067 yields 103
